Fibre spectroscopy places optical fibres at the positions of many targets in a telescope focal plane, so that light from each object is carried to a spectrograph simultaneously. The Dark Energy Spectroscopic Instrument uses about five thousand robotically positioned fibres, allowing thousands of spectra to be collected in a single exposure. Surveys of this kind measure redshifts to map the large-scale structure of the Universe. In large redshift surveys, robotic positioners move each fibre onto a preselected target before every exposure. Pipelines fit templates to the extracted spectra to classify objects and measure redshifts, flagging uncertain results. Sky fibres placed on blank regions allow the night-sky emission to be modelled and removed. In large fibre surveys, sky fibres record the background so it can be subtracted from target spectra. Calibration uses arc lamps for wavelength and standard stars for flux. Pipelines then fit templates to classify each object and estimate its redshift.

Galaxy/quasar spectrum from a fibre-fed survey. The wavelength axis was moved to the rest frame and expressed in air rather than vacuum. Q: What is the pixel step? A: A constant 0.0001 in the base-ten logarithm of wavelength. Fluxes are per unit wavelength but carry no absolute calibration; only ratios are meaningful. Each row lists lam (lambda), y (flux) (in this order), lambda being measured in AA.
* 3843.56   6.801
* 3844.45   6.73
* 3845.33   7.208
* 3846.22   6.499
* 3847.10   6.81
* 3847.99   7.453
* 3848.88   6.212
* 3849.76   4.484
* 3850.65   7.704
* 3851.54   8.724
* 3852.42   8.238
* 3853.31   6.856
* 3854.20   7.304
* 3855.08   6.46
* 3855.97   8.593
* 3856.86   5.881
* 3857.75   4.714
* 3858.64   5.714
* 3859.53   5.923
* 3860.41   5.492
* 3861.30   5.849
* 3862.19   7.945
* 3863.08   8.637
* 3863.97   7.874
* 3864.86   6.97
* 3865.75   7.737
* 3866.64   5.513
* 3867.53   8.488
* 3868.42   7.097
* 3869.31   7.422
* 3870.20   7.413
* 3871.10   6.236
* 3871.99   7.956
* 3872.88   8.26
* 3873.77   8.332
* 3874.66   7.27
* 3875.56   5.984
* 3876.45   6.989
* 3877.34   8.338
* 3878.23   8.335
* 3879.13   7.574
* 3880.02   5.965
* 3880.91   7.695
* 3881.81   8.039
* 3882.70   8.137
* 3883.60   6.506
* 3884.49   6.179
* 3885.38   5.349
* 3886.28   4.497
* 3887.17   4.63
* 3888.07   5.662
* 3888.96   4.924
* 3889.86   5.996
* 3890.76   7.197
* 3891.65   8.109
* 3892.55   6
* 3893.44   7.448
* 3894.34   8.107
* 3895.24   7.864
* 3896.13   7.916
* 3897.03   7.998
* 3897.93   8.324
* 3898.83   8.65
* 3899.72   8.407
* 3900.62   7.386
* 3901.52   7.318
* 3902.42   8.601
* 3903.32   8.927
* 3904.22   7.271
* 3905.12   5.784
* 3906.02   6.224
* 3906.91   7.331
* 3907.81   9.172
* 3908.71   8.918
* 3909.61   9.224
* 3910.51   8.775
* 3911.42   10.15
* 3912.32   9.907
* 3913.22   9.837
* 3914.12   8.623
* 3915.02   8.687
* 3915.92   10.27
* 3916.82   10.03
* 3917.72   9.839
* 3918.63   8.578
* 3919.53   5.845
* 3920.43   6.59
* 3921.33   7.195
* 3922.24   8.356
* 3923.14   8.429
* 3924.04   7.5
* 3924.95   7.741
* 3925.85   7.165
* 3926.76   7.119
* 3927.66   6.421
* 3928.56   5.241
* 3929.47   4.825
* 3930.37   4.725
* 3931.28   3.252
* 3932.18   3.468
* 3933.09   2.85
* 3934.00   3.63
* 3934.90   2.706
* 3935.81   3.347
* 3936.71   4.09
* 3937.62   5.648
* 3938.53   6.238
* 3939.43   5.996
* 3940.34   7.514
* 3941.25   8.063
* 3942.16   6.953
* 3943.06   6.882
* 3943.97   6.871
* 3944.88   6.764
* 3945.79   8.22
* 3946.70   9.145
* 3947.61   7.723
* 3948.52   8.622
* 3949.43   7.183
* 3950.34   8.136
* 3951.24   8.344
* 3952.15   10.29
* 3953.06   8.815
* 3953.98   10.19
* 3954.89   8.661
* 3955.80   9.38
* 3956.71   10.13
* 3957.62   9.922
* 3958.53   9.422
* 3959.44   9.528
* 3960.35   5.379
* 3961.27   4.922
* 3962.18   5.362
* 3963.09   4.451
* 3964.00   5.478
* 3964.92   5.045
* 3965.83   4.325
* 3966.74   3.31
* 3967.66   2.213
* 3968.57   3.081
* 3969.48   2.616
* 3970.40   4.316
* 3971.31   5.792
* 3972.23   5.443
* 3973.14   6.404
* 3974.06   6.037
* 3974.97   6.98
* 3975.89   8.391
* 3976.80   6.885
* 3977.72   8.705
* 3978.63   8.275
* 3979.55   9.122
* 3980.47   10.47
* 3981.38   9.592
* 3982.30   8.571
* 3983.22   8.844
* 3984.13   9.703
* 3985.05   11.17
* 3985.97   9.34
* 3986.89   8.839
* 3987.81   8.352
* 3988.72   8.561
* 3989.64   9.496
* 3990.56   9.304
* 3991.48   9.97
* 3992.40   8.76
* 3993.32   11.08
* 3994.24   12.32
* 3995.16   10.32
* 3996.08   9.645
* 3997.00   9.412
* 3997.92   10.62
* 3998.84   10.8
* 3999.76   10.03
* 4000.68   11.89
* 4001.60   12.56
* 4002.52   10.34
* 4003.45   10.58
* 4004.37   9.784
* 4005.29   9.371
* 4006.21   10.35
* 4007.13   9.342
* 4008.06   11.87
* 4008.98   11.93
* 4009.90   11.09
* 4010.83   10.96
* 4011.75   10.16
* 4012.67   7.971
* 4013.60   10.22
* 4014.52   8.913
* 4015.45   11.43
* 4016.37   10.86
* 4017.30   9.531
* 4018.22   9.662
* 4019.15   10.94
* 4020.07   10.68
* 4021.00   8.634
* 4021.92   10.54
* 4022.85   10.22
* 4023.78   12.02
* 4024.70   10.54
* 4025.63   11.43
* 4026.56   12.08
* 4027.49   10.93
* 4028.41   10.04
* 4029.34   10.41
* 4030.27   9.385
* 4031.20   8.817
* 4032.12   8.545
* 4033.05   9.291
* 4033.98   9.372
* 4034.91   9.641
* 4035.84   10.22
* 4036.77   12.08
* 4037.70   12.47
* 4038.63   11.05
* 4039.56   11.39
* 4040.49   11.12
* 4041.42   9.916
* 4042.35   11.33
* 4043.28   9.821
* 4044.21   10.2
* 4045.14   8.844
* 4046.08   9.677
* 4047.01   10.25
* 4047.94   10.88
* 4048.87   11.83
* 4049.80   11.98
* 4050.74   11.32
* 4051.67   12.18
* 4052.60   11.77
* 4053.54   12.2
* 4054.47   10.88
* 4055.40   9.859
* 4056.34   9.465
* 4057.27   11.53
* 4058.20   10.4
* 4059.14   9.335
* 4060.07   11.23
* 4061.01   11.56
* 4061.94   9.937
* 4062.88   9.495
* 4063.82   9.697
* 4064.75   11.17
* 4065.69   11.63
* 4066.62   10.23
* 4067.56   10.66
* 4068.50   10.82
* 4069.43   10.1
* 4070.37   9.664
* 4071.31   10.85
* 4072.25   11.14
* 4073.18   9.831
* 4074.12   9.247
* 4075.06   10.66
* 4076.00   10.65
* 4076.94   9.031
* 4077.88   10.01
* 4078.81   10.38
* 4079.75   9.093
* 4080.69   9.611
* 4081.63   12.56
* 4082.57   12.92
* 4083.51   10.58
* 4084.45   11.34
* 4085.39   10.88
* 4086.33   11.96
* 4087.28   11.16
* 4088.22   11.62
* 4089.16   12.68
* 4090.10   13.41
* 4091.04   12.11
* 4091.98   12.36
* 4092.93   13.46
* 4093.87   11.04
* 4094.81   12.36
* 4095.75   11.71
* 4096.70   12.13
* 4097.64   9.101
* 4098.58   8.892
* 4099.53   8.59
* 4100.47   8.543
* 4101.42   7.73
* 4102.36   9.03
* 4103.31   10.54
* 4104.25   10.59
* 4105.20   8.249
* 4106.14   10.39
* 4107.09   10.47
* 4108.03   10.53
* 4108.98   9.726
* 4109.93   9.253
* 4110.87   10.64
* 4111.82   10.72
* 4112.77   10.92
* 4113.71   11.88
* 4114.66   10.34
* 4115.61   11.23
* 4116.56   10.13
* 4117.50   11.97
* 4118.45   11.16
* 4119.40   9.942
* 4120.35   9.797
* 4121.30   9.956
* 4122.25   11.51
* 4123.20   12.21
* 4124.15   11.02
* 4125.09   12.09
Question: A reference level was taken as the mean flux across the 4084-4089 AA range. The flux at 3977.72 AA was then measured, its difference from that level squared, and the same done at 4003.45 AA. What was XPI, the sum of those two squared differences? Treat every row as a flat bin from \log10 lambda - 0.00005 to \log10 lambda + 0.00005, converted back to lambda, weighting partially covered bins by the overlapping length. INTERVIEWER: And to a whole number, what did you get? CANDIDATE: 8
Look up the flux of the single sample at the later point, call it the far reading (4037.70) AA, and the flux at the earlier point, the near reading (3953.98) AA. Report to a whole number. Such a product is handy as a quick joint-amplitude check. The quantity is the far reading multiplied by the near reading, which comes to 127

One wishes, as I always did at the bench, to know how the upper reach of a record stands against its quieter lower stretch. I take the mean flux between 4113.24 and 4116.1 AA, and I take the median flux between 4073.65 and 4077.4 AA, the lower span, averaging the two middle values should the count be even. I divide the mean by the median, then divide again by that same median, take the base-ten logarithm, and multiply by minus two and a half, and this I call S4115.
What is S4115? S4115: 2.4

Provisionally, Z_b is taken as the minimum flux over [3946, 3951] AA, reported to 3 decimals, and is 7.183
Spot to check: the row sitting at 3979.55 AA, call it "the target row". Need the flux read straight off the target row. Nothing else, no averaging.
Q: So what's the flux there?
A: 9.122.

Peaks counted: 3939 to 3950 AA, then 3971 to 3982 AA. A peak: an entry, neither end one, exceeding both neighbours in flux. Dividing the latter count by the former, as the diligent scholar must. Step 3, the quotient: 1.33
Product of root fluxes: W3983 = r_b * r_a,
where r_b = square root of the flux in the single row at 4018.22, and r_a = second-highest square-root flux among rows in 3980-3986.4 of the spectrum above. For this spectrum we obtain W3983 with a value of 10.1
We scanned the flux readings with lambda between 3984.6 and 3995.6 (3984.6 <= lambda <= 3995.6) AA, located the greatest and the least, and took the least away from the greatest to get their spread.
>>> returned 3.97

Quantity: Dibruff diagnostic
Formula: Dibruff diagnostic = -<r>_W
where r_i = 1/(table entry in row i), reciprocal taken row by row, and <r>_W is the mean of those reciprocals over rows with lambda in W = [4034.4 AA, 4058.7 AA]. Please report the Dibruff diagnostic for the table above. -0.093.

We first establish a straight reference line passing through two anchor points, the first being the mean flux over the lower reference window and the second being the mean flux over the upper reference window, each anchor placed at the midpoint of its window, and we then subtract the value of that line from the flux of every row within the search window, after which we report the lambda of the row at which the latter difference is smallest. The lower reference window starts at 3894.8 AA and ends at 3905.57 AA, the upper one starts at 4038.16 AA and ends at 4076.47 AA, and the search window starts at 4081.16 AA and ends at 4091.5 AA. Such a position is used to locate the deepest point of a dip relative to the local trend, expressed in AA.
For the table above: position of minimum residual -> 4083.51 AA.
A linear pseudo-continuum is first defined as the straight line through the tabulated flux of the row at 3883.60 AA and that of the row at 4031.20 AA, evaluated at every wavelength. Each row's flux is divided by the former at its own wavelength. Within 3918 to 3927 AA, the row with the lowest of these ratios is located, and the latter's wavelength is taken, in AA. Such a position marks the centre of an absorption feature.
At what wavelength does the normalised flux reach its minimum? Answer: 3919.53 AA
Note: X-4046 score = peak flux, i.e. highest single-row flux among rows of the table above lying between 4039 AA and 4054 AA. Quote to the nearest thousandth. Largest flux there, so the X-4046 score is 12.200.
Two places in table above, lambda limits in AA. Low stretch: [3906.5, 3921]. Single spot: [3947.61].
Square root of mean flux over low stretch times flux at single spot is 8.3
